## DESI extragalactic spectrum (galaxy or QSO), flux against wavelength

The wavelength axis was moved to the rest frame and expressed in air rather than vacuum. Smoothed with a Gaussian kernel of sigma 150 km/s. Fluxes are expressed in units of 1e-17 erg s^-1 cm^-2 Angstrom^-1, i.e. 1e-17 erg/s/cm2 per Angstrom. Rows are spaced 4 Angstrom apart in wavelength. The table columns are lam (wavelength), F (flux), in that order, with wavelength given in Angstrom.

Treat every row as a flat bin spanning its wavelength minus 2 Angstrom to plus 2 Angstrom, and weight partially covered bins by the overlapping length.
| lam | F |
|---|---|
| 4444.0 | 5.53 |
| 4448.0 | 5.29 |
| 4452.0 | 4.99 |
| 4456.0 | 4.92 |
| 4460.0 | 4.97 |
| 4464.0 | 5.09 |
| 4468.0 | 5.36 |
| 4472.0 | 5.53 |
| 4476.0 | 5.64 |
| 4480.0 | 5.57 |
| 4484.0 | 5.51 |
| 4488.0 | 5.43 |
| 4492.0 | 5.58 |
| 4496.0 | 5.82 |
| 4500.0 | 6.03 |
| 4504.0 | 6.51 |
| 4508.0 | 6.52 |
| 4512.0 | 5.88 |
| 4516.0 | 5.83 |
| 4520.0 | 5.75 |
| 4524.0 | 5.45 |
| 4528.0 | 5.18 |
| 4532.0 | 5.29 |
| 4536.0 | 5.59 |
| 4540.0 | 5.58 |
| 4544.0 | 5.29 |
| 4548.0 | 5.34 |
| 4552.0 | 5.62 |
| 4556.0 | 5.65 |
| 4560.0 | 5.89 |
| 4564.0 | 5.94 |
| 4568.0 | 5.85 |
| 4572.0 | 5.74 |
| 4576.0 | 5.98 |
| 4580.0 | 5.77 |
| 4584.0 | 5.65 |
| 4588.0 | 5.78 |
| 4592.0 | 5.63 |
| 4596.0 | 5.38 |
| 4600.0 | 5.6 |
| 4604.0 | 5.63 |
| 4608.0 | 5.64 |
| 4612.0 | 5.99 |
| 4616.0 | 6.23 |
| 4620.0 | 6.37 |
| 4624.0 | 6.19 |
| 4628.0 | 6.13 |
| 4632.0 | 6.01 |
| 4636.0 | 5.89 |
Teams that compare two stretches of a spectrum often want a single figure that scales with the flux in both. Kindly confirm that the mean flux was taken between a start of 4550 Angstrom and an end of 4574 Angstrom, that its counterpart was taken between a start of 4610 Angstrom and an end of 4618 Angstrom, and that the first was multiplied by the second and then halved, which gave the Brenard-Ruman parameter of 17.7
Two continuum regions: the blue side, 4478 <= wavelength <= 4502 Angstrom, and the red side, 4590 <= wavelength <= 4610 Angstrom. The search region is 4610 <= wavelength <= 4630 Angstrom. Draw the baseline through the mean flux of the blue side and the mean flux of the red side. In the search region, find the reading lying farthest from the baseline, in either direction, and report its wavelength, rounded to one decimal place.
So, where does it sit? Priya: 4620.0 Angstrom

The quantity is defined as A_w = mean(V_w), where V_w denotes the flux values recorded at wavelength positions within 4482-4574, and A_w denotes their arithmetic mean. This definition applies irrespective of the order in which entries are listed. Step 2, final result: 5.71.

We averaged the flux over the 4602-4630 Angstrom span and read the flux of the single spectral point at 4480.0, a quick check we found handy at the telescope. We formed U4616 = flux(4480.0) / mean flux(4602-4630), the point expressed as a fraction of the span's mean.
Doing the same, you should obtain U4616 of 0.92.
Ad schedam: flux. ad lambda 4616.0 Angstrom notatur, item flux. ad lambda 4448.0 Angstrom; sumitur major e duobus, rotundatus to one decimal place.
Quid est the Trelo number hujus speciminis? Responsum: 6.2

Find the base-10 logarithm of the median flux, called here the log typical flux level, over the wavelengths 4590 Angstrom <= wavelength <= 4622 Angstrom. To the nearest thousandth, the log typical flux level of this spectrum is 0.751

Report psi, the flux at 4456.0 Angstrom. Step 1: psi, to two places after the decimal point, 4.92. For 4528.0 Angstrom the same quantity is 5.18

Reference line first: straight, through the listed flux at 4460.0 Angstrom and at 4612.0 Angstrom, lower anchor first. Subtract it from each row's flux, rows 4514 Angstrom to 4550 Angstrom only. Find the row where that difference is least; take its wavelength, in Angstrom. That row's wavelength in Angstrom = 4528.0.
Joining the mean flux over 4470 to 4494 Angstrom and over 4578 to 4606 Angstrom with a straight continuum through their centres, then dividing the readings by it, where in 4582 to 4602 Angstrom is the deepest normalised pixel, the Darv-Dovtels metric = 4596.0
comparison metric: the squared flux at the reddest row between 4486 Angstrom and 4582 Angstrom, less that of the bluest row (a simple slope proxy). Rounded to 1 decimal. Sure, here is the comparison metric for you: 3.8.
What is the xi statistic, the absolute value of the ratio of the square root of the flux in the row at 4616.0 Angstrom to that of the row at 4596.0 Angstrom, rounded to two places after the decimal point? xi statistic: 1.08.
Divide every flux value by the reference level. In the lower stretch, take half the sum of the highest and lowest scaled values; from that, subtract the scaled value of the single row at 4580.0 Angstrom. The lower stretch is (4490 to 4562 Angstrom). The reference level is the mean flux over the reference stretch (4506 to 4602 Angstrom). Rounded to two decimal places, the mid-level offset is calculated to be 0.01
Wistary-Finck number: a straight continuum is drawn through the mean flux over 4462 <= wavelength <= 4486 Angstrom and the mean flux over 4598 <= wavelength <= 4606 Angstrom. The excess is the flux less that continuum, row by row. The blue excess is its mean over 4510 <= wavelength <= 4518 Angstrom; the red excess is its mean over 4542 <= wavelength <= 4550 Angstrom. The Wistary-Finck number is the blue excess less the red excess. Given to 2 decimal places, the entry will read 0.58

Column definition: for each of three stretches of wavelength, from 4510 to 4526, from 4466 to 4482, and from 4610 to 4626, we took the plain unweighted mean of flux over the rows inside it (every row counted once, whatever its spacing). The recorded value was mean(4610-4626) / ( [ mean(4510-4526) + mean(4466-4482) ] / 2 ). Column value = 1.10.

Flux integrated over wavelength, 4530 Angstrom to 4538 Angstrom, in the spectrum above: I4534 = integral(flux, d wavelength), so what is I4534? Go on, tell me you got 43.5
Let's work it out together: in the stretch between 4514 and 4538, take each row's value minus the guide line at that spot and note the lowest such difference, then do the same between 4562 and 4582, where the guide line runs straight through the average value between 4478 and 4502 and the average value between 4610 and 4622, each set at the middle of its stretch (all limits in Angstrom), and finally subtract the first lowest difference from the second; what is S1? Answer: 0.37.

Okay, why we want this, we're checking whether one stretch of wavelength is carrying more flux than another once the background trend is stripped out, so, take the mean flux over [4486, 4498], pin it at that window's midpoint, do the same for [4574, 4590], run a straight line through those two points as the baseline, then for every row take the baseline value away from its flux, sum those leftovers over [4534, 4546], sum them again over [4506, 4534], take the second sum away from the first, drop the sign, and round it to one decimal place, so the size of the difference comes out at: 0.9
